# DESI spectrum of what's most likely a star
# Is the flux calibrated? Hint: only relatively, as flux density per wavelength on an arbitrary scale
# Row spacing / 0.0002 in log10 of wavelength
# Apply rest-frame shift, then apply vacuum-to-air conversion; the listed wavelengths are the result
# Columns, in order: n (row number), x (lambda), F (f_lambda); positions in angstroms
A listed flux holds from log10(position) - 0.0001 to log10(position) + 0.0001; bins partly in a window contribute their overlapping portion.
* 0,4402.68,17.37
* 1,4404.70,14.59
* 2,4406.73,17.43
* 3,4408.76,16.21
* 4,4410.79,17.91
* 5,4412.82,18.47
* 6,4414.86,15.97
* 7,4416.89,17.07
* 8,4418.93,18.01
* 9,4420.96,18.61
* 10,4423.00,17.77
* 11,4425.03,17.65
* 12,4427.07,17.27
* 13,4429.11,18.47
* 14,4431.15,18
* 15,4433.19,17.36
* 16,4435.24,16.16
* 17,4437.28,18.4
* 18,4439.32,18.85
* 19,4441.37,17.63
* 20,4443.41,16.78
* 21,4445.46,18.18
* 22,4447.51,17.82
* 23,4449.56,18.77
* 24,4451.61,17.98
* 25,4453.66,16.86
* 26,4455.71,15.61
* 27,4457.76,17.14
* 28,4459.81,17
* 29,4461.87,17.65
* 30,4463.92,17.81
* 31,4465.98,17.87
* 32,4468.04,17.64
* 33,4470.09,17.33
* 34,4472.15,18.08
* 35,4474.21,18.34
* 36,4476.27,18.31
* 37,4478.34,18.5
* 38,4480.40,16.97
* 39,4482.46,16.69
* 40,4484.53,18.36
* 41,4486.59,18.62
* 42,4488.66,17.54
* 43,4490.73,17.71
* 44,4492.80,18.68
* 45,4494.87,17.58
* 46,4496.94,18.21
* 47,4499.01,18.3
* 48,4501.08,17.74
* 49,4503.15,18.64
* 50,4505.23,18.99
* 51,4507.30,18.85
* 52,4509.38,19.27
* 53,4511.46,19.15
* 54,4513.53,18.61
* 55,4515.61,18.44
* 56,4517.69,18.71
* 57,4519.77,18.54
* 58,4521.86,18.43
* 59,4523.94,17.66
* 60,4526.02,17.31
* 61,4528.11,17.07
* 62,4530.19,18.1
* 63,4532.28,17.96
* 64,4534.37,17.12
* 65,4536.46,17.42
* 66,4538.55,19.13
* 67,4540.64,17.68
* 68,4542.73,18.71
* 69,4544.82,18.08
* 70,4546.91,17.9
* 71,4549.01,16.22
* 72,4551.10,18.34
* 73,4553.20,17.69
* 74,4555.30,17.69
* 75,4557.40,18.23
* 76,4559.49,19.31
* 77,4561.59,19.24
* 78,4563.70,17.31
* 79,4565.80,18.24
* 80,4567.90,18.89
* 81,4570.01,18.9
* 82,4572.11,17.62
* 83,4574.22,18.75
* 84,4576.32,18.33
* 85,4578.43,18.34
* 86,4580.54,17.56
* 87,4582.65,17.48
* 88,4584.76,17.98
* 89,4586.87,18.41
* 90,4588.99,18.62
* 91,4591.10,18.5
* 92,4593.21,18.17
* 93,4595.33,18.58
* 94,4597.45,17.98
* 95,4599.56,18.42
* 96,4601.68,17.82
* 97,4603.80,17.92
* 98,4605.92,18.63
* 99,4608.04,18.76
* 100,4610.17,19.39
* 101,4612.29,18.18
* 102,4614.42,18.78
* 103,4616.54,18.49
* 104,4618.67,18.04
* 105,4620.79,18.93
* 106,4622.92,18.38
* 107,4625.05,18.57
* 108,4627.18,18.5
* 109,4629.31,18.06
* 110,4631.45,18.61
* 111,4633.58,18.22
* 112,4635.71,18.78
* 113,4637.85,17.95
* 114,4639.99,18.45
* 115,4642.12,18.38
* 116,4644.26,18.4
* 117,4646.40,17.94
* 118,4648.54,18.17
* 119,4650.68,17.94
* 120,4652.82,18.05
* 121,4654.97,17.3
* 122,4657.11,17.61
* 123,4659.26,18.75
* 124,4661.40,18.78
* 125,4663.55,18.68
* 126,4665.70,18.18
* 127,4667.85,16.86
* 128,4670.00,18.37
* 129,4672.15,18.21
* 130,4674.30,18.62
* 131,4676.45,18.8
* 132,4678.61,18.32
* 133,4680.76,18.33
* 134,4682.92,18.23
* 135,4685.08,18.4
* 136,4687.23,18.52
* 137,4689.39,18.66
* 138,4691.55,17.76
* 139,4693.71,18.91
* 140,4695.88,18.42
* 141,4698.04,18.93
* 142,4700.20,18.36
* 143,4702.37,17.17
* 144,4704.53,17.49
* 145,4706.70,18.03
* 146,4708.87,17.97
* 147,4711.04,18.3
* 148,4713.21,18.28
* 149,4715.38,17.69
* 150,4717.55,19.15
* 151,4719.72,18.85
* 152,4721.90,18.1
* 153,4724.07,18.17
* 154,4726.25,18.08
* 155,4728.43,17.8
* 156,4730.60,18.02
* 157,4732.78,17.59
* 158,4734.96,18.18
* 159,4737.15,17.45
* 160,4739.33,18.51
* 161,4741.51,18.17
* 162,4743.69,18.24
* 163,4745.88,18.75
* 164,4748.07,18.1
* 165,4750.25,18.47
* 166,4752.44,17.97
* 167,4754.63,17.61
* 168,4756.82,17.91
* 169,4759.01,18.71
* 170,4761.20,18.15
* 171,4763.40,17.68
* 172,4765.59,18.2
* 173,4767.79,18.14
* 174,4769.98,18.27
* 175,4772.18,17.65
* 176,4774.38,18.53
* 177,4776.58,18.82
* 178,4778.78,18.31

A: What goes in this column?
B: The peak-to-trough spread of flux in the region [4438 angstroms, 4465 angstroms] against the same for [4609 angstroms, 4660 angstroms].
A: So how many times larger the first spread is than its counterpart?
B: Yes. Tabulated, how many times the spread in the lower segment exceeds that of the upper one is 1.55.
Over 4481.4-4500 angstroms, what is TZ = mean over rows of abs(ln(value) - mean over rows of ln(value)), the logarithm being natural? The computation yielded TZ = 0.0292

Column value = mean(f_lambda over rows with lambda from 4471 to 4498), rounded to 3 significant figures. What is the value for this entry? 18.0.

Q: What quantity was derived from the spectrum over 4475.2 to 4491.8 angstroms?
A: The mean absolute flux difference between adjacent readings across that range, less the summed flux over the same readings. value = -142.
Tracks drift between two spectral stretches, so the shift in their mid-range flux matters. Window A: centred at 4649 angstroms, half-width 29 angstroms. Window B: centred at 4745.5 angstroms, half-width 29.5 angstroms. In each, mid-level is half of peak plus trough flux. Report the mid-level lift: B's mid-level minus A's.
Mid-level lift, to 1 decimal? 0.4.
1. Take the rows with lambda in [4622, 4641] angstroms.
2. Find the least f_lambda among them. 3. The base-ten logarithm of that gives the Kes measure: 1.25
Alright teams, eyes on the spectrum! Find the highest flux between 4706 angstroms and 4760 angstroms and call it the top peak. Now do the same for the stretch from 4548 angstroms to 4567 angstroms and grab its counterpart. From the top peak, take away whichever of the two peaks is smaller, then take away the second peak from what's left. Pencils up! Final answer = -19.3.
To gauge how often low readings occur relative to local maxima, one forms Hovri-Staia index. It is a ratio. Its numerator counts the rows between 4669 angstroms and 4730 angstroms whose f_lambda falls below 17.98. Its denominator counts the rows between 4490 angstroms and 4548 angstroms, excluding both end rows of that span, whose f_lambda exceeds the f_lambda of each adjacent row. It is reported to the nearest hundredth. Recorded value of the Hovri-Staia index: 0.75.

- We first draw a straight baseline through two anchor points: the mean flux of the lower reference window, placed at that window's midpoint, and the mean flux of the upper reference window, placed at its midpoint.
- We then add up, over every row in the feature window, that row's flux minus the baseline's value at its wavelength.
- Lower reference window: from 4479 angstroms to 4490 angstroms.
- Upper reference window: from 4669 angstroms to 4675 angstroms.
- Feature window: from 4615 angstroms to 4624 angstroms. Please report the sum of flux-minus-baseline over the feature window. 1.1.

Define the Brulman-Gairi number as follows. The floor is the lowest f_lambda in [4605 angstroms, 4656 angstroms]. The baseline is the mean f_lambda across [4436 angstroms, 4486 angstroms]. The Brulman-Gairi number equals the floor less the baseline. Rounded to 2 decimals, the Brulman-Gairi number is -0.39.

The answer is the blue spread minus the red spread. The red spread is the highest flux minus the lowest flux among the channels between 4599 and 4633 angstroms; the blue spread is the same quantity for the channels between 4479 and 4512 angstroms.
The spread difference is 1.0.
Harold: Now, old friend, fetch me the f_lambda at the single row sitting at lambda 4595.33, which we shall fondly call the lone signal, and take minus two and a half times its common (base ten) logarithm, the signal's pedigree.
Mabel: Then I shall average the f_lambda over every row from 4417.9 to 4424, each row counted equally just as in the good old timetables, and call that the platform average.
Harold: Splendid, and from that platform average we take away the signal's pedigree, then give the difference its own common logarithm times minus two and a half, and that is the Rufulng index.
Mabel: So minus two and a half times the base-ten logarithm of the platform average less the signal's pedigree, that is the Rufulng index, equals -3.32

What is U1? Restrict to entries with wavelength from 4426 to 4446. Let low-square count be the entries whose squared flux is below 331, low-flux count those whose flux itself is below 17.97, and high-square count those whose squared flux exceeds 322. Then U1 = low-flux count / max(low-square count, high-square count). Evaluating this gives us 0.7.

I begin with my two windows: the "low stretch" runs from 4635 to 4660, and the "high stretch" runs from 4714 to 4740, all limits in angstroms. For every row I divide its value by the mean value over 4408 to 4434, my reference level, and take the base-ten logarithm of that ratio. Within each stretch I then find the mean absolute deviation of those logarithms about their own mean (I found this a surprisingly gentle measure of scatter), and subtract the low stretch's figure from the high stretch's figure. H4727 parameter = 0.000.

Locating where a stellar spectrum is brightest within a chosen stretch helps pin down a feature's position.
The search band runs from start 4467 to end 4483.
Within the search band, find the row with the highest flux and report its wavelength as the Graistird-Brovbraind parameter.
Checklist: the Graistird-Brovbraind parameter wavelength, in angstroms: 4478.34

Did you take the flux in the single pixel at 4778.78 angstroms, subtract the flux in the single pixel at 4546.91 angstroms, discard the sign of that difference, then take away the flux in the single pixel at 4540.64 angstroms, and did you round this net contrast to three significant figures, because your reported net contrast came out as -17.3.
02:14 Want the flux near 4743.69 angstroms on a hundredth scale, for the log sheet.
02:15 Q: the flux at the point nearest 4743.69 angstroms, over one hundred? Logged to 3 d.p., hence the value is 0.182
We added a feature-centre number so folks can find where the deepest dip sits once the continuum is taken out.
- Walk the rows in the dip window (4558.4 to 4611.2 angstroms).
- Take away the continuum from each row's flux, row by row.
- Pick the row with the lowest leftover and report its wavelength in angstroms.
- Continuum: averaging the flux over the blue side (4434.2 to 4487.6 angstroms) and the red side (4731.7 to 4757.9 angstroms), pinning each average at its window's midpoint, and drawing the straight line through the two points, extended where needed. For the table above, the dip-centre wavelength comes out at 4563.70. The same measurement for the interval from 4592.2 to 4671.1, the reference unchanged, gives 4667.85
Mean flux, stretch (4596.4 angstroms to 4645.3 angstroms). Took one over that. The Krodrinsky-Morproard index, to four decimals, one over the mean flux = 0.0543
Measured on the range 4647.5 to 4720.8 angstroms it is 0.0548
